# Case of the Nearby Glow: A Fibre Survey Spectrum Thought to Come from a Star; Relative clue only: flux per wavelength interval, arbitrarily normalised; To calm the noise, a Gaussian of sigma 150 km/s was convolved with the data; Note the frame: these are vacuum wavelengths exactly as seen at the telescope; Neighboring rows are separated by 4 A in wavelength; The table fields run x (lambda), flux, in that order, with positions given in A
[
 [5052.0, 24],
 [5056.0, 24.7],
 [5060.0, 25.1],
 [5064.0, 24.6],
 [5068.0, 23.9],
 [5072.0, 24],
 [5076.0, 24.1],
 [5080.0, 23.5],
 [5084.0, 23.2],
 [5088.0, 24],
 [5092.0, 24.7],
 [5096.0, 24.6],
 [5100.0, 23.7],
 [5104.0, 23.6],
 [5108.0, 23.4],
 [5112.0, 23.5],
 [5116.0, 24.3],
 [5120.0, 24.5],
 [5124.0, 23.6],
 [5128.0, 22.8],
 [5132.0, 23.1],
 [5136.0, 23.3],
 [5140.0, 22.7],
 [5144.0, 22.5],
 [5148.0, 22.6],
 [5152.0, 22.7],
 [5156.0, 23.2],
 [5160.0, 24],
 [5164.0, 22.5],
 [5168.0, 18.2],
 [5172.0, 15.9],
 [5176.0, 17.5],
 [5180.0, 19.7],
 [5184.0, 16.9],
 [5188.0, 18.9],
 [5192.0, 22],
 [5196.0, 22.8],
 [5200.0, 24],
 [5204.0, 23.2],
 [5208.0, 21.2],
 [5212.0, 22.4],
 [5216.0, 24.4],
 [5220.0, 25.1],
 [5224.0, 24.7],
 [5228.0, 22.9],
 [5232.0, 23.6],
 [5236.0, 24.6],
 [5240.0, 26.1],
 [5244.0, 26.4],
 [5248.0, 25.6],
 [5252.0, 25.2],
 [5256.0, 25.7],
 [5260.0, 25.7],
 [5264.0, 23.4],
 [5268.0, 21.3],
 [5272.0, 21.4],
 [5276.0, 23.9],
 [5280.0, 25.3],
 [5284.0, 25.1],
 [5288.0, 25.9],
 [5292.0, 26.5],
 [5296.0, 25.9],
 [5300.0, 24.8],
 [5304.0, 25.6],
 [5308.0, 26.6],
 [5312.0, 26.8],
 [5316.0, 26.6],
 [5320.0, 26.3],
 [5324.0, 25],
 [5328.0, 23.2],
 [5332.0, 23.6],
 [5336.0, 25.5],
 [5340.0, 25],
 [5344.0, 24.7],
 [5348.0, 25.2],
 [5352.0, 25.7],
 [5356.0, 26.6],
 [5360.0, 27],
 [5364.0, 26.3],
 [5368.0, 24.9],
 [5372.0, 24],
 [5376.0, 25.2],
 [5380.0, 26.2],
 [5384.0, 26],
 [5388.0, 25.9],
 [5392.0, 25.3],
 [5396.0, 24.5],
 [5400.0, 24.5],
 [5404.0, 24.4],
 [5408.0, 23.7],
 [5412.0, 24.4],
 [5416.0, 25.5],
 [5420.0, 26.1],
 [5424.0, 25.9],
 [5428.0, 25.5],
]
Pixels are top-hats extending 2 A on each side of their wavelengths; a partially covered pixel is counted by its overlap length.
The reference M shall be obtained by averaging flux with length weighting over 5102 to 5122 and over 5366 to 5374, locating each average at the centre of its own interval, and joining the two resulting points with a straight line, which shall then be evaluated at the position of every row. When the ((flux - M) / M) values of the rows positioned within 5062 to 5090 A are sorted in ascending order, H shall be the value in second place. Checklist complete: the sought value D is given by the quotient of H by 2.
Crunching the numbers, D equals -0.006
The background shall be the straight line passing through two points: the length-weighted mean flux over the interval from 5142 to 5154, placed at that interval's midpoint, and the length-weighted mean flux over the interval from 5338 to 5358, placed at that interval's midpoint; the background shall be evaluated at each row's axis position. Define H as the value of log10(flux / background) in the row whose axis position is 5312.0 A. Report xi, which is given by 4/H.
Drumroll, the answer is 127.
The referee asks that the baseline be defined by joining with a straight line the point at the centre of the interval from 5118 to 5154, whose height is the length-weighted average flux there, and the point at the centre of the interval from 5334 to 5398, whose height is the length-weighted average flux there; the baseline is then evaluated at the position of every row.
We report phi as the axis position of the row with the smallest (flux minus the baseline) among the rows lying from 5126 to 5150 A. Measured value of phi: 5144.0 A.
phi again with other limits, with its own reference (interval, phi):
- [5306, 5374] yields 5328.0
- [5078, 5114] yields 5108.0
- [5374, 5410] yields 5408.0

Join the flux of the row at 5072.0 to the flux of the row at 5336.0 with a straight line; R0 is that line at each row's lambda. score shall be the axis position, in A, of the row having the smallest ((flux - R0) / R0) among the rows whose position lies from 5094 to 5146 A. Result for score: 5144.0 A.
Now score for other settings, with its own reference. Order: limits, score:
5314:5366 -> 5328.0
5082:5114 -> 5084.0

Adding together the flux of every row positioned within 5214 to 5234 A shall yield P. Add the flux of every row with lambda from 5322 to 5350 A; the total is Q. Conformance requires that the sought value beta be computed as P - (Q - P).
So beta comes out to 69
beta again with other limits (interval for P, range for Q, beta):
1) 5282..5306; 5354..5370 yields 203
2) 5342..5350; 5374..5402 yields -78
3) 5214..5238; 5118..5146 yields 128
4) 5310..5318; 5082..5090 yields 60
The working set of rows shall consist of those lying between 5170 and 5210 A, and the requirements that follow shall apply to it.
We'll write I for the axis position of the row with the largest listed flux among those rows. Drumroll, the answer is 5200.0 A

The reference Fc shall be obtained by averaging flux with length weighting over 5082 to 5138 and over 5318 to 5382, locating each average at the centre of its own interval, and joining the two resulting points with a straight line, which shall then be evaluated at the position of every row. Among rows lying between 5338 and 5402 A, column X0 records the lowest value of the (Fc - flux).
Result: -1.7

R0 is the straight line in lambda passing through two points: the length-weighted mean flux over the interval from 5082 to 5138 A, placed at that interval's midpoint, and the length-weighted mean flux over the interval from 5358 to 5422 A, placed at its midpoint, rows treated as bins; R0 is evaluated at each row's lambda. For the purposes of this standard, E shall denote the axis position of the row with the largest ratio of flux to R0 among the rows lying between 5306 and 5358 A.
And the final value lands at 5312.0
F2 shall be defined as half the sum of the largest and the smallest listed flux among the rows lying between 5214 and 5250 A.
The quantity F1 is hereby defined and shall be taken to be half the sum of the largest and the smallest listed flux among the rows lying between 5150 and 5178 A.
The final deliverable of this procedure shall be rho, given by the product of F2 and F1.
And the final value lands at 492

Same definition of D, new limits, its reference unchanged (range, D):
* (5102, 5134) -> -0.017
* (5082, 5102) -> -0.003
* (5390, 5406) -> 0.000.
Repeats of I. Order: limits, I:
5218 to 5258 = 5244.0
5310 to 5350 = 5312.0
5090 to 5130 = 5092.0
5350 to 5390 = 5360.0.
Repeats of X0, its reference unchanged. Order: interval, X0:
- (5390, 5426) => -0.4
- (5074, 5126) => -1.1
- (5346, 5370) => -1.7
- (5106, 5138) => -0.7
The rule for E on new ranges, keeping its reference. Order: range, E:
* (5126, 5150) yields 5136.0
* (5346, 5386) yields 5360.0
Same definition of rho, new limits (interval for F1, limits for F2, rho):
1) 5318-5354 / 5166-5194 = 469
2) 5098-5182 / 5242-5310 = 484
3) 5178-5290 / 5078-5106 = 519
